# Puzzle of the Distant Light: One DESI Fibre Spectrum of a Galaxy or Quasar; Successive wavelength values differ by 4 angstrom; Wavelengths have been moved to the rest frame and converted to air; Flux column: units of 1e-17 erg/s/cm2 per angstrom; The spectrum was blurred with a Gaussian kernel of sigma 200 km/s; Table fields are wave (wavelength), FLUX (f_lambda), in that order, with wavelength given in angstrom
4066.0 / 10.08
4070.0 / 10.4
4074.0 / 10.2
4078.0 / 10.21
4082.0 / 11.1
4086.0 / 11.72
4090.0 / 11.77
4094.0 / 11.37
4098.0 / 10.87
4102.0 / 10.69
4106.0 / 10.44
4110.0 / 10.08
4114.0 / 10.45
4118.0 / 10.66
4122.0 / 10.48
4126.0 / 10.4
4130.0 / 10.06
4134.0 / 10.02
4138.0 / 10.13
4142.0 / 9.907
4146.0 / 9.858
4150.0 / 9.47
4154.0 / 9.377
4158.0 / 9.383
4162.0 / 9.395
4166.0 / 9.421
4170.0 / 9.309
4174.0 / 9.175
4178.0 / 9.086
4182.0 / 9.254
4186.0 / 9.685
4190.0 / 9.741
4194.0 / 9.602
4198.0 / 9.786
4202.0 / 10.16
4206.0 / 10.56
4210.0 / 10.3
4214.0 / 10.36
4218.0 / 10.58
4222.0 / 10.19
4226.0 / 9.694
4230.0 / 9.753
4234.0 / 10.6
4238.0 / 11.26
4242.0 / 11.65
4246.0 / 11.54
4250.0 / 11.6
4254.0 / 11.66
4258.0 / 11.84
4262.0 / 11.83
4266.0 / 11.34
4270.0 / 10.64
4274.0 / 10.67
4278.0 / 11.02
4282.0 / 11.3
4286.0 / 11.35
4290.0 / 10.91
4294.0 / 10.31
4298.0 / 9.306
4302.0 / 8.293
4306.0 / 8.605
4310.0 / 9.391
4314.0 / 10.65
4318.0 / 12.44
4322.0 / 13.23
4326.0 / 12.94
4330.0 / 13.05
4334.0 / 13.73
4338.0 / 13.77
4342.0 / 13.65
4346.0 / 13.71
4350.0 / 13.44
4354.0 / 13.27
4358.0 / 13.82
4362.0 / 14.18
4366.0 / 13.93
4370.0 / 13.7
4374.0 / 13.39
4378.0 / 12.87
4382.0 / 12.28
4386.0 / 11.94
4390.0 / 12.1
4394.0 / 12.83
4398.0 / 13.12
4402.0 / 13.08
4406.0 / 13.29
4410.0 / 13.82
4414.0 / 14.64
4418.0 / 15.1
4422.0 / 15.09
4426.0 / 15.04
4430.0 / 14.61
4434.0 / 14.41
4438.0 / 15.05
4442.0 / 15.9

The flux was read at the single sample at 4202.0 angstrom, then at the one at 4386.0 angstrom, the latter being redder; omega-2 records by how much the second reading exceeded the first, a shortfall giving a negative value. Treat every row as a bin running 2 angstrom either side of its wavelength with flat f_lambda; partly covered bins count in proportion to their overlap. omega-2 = 1.8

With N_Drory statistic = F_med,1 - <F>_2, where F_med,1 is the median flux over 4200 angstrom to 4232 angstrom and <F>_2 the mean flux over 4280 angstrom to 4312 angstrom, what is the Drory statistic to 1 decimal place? 0.3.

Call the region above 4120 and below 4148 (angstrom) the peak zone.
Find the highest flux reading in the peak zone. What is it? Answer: 10.48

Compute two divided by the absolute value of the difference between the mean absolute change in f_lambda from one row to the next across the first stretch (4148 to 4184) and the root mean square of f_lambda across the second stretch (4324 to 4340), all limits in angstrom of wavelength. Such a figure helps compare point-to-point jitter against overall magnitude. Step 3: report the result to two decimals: 0.15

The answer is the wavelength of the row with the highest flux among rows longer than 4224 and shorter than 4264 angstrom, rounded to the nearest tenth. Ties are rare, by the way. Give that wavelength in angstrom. 4258.0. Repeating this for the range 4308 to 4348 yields 4338.0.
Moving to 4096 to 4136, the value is 4098.0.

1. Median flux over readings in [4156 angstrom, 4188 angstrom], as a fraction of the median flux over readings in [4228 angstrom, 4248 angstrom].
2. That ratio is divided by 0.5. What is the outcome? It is 1.66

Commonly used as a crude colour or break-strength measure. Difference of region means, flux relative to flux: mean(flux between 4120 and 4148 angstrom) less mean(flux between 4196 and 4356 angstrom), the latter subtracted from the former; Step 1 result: -1.1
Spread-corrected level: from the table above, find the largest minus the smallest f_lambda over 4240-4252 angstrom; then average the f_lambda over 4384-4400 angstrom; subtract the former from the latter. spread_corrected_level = 12.39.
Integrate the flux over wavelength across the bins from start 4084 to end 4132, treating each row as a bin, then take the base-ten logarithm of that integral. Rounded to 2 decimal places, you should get 2.71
